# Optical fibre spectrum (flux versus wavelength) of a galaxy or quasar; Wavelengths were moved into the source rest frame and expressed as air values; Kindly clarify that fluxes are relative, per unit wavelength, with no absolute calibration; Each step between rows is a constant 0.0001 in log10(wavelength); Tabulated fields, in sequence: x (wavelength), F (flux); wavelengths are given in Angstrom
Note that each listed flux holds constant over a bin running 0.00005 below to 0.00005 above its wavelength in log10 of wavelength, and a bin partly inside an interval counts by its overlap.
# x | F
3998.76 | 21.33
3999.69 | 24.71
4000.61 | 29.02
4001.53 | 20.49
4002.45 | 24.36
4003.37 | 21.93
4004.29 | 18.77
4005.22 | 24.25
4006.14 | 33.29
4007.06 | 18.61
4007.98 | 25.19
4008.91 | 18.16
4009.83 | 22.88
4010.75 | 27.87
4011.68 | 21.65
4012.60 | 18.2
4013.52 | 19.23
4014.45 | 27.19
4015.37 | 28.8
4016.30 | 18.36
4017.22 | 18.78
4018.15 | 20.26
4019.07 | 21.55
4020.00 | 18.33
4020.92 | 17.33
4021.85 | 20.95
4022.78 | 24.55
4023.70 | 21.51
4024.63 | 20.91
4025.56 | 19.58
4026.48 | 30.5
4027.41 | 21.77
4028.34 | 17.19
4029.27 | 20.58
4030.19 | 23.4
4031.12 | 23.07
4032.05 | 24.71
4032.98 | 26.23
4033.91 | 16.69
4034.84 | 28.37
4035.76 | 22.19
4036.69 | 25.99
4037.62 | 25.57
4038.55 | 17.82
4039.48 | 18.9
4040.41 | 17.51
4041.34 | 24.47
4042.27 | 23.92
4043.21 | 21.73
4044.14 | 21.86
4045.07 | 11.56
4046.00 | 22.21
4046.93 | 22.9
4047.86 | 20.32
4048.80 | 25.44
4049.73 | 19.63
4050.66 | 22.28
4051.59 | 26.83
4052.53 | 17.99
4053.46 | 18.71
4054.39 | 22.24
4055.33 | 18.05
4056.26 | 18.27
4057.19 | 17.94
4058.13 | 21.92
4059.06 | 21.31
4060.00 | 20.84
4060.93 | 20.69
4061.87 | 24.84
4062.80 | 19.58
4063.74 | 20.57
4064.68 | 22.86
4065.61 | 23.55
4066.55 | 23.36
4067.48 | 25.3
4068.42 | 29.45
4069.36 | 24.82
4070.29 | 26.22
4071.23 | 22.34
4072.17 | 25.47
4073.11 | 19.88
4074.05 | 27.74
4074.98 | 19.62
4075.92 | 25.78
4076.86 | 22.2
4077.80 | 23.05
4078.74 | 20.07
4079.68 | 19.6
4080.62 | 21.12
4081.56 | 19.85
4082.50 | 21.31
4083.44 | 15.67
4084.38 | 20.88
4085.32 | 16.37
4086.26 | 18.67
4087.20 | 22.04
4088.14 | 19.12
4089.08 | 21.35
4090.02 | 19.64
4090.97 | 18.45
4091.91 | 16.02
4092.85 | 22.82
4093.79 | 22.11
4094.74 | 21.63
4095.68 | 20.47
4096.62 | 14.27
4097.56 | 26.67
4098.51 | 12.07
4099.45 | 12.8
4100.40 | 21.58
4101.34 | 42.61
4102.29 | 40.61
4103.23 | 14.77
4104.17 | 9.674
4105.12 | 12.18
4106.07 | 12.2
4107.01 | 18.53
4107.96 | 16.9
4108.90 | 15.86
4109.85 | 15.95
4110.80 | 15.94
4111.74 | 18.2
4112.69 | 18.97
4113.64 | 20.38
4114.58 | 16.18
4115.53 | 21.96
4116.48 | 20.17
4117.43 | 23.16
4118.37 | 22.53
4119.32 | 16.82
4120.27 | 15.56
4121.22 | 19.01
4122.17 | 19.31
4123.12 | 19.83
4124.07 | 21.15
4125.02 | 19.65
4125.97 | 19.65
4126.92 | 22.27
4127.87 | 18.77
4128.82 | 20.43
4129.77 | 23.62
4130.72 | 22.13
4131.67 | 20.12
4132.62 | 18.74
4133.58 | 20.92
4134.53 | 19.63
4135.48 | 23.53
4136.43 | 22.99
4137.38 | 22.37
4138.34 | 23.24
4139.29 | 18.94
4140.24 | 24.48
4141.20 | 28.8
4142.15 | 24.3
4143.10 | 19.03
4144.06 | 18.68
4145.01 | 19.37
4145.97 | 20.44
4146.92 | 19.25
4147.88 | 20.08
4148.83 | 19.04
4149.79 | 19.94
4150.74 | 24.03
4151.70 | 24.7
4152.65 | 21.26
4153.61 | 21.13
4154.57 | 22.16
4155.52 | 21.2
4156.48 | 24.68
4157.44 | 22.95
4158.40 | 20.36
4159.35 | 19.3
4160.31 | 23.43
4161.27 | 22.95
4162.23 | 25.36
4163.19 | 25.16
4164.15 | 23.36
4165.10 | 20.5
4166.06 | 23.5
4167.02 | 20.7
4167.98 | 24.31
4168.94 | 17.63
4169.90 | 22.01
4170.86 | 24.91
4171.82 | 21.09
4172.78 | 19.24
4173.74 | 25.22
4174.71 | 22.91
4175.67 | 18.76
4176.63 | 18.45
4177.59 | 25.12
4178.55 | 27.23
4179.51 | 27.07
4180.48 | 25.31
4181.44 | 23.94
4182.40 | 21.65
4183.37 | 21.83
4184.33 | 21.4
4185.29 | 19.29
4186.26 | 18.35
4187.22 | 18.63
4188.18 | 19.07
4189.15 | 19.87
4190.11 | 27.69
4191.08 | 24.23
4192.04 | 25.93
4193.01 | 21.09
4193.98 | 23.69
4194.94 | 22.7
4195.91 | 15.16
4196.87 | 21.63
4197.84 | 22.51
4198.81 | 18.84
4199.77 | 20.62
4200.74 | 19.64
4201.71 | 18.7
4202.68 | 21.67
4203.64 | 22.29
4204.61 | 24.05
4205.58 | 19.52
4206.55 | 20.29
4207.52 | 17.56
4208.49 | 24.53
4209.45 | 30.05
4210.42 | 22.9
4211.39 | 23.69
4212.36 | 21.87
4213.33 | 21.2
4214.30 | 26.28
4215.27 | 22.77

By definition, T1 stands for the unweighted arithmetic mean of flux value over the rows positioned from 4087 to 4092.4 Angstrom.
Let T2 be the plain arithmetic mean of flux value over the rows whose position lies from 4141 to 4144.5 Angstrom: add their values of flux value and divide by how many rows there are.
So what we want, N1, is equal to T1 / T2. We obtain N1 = 0.86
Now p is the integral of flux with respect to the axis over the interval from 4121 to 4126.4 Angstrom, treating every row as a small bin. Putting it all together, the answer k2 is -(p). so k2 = -107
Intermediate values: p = 107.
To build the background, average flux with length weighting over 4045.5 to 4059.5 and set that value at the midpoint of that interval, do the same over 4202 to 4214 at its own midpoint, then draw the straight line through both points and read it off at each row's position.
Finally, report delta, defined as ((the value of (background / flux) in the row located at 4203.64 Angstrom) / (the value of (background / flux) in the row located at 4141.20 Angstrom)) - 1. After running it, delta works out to 0.3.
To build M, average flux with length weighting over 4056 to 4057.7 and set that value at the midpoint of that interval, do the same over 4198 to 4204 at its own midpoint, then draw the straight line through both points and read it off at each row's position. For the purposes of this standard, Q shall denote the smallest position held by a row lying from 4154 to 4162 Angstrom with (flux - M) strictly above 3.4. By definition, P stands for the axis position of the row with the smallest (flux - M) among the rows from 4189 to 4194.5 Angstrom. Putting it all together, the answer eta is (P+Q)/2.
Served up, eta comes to 4172.8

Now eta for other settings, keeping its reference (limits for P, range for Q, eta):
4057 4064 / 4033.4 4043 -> 4046.0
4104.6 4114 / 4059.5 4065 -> 4083.5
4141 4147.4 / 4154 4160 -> 4150.3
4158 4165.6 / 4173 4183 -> 4166.5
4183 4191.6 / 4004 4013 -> 4095.7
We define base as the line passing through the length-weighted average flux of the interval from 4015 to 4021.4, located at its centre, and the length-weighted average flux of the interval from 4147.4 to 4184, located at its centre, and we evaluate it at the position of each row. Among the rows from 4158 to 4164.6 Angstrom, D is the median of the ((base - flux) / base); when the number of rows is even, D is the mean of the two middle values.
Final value -0.04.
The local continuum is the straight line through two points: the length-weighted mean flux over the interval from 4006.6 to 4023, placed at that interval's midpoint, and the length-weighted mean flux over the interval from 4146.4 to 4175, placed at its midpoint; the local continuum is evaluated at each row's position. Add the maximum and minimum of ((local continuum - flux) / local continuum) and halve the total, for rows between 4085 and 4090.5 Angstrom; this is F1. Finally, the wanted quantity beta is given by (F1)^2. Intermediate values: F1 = 0.12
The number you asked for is 0.0140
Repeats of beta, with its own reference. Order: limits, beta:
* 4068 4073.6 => 0.0184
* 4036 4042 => 0.0001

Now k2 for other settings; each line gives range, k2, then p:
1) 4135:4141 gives -137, 137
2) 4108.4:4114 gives -98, 98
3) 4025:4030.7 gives -126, 126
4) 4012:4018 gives -130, 130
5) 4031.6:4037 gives -130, 130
